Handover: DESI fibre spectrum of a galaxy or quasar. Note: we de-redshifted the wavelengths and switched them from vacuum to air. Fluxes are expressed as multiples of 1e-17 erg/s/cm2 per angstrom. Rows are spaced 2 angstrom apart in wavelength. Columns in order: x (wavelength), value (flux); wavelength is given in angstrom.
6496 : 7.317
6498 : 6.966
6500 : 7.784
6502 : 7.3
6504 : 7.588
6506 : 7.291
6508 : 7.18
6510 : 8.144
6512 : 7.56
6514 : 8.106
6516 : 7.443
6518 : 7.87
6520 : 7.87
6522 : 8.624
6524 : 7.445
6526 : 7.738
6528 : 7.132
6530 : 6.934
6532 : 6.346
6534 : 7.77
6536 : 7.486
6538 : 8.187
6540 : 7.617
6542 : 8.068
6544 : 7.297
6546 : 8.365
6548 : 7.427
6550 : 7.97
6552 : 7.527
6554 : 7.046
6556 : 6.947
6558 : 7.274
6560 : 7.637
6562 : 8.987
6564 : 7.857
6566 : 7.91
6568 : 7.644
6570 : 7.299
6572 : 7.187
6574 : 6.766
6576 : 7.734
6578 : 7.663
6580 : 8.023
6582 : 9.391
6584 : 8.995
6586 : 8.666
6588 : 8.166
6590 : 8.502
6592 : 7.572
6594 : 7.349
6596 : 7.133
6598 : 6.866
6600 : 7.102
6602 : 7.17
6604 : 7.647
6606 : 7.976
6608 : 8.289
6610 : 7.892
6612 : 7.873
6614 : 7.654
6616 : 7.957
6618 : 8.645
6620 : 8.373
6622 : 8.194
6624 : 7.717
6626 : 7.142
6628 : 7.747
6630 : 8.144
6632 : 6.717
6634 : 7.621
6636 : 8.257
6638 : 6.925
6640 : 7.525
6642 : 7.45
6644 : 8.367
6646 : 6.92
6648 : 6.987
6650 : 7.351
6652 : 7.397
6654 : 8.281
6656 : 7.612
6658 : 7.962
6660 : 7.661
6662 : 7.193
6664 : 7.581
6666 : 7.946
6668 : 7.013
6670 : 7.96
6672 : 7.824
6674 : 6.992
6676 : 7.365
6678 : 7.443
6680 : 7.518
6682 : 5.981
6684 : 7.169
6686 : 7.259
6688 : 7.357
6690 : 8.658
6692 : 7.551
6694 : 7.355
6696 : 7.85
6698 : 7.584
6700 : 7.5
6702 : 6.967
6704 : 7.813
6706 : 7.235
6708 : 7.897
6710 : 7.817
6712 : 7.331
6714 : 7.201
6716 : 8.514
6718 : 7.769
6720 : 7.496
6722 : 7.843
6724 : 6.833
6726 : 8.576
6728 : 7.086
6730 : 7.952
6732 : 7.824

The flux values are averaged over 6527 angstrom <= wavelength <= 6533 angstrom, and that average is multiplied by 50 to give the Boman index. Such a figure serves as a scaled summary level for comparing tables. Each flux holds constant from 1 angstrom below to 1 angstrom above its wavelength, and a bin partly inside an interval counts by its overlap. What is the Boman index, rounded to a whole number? 340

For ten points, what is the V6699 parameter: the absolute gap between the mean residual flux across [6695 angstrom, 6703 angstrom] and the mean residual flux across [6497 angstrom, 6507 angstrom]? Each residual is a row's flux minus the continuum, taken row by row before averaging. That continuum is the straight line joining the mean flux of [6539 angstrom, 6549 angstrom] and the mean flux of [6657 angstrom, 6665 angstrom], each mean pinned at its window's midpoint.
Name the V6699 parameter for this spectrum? 0.35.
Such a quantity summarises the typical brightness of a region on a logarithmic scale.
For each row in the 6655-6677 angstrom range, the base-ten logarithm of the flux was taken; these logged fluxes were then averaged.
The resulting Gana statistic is 0.878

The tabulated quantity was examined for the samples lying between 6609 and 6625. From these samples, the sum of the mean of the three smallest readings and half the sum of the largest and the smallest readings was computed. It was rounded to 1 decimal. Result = 15.9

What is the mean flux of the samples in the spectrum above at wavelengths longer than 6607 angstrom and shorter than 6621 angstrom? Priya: 8.1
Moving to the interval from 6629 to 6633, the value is 7.4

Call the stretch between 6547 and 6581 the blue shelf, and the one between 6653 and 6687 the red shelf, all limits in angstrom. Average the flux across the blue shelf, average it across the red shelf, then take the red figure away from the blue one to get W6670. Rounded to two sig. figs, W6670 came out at 0.13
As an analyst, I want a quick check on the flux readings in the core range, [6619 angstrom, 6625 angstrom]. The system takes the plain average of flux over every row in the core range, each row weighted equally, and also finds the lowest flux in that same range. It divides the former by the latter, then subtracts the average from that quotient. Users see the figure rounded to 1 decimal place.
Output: -7.0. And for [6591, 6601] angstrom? -6.2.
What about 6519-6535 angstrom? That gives -6.3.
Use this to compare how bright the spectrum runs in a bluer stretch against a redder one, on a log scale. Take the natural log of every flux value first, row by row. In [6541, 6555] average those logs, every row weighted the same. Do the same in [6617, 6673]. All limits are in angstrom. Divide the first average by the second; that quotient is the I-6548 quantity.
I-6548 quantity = 1.00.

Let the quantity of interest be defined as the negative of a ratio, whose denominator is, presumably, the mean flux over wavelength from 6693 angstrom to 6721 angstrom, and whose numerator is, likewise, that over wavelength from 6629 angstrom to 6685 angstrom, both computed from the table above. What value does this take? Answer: -0.98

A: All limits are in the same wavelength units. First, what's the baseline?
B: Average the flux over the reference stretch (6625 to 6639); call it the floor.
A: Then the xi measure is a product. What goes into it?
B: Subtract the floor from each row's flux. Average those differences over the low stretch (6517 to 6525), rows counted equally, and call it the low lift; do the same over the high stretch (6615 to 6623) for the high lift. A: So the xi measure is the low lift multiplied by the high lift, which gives 0.35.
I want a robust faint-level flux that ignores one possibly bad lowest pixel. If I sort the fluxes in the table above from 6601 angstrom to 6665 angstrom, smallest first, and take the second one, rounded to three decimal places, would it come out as 6.920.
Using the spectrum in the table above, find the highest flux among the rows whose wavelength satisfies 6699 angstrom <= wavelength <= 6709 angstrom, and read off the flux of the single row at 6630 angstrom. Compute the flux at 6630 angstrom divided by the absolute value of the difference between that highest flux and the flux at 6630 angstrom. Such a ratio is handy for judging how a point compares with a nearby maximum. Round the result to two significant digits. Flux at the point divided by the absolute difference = 33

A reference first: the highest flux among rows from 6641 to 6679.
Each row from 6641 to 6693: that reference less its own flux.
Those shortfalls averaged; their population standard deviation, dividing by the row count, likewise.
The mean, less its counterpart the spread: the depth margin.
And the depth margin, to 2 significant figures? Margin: 0.35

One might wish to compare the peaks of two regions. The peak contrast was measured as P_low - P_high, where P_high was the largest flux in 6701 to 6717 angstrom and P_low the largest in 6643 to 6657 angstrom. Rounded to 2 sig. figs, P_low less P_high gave -0.15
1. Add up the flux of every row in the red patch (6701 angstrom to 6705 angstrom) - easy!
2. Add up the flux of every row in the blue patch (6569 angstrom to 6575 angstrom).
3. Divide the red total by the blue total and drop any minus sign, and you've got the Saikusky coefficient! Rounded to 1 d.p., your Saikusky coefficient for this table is 0.7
